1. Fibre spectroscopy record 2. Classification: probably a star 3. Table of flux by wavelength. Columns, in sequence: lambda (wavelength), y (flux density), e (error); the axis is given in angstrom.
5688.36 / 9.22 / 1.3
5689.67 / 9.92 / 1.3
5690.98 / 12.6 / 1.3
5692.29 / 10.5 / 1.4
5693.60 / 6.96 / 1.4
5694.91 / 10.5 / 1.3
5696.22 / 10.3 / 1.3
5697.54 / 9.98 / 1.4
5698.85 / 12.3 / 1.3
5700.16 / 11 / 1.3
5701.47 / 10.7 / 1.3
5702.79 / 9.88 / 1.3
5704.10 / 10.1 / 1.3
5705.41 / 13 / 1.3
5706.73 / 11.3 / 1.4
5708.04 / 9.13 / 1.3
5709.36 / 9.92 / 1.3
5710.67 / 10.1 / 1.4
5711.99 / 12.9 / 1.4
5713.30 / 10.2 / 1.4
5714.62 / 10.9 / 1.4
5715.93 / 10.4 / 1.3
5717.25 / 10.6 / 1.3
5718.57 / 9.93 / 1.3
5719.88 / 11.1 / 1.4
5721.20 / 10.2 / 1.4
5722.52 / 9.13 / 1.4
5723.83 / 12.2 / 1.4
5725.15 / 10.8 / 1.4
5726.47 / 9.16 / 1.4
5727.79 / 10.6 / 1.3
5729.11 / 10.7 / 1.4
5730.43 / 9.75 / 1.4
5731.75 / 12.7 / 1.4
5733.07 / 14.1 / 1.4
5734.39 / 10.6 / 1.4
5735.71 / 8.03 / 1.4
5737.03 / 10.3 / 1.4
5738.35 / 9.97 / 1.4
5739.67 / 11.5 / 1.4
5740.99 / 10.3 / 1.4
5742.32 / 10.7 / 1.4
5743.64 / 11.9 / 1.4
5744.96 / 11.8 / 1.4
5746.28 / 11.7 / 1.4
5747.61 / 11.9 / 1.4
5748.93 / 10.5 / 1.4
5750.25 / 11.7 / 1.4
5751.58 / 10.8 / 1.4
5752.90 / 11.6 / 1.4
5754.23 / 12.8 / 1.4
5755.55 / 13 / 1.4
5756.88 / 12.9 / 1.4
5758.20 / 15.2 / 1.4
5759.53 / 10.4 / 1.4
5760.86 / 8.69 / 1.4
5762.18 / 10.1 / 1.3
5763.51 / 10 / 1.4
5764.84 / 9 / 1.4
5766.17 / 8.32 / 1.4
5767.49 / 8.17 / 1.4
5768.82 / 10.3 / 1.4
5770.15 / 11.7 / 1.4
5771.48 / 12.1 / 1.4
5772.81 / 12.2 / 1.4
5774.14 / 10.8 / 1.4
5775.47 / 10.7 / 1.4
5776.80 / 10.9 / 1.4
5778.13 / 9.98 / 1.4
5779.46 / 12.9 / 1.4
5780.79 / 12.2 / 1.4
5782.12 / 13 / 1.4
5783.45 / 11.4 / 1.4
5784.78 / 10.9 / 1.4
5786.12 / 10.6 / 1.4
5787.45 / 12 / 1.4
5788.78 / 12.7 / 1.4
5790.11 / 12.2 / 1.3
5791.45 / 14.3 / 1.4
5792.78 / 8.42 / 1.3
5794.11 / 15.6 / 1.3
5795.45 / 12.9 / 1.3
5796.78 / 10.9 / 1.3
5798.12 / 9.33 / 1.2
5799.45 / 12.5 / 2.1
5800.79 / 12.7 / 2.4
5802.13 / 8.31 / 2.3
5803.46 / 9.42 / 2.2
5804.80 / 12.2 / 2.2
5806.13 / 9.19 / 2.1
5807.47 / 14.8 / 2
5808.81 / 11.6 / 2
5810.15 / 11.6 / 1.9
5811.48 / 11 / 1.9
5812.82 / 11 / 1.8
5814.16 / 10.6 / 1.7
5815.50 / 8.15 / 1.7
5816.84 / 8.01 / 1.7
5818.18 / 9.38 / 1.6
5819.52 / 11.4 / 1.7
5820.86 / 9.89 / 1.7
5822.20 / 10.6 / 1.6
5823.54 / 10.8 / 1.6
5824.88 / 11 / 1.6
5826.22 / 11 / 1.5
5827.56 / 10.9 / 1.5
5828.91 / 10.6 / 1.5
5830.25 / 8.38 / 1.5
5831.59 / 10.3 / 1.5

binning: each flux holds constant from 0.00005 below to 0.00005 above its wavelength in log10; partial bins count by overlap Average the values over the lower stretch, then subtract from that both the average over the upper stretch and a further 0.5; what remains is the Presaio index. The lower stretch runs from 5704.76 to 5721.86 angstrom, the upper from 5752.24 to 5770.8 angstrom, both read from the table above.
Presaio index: -0.6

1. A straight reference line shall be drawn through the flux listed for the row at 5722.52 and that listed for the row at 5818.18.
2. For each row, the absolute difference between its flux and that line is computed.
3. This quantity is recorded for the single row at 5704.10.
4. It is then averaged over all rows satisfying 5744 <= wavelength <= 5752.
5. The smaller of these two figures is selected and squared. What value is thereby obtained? 1.0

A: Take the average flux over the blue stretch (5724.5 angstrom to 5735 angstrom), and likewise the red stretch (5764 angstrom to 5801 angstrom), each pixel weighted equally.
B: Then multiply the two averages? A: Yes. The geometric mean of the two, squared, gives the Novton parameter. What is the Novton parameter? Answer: 126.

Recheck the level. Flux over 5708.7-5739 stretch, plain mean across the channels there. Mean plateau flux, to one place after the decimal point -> 10.6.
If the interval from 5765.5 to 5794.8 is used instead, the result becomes 11.4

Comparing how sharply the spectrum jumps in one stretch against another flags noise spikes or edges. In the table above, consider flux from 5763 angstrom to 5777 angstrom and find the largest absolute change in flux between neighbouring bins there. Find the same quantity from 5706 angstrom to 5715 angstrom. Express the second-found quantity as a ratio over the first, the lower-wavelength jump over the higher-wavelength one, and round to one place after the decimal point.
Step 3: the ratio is 1.3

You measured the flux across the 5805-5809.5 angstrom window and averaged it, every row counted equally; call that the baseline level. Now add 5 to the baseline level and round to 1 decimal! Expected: 16.9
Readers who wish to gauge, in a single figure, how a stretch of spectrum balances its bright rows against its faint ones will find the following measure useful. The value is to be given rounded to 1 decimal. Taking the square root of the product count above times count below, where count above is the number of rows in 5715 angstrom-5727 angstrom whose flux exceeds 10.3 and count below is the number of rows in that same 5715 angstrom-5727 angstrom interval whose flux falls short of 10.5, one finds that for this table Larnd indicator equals 5.0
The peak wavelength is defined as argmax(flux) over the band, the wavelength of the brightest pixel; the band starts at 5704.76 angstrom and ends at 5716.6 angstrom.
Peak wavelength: 5705.41 angstrom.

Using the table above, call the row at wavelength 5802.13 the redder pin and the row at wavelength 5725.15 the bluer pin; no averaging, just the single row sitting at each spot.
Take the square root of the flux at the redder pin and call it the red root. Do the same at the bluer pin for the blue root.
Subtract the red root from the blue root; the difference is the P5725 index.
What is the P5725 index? 0.40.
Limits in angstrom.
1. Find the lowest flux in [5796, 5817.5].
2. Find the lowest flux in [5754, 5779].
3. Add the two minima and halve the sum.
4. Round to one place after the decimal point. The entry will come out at 8.1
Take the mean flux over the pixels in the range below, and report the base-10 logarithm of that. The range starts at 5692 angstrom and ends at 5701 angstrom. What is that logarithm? 1.01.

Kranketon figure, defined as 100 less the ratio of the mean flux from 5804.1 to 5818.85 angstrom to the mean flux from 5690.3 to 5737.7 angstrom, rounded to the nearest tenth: 99.0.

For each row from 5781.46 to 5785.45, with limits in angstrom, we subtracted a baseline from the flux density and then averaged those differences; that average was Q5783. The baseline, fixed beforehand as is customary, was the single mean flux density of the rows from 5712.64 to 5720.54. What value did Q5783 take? 1.2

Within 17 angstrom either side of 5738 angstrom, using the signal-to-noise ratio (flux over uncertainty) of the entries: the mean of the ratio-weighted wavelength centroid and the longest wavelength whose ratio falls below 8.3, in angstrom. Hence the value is 5745.5 angstrom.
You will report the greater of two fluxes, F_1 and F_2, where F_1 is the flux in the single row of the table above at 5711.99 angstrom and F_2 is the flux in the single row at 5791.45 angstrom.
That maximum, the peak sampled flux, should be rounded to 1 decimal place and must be 14.3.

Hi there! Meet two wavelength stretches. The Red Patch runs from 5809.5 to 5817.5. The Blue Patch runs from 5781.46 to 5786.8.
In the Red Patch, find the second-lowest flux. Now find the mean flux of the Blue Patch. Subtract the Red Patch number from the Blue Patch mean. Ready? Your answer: 3.3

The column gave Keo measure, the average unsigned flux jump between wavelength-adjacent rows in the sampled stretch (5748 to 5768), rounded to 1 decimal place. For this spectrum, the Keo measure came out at 1.2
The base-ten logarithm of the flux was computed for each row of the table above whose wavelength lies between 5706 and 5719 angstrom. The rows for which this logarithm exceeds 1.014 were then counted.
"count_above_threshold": 5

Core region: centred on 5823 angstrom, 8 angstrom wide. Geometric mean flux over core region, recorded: 10.8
